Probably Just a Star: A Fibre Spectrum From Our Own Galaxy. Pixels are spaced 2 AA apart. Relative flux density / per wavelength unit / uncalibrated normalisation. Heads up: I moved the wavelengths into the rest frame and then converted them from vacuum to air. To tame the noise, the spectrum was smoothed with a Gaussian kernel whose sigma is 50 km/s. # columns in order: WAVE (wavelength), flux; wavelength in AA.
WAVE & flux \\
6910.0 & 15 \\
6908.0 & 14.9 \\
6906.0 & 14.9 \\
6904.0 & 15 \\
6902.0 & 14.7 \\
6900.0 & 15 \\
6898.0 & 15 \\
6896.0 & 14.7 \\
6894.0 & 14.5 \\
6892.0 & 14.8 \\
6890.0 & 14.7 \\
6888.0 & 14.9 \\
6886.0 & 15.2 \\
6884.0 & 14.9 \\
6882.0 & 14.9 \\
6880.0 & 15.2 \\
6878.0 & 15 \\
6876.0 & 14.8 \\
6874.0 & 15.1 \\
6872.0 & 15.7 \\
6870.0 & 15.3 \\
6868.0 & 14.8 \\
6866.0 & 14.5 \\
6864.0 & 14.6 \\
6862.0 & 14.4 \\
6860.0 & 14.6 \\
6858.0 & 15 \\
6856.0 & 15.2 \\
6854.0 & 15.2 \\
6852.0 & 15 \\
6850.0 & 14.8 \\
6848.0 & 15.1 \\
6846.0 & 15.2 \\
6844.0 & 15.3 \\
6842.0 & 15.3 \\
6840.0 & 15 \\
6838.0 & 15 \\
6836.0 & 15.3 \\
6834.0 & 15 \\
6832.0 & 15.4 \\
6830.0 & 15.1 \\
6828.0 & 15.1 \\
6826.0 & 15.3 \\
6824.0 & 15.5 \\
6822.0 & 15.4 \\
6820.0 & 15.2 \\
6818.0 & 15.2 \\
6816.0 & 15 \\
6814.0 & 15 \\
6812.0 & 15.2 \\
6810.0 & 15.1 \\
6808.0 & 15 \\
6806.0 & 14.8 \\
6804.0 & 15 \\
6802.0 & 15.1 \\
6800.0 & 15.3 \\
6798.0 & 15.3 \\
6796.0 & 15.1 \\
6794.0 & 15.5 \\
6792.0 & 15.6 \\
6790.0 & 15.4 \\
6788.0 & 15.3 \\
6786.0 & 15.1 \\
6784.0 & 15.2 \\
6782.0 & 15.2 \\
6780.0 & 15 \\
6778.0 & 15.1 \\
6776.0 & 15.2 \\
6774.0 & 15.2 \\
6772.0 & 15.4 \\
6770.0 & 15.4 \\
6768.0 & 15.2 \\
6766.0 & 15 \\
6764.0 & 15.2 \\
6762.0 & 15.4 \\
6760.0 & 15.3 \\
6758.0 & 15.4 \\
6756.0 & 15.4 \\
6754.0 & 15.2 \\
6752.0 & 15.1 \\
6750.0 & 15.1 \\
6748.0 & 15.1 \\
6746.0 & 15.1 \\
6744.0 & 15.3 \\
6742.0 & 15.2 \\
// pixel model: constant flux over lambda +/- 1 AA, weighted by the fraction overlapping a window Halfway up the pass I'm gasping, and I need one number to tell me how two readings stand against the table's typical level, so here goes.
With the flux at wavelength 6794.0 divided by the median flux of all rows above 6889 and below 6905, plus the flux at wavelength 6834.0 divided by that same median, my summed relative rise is 2.07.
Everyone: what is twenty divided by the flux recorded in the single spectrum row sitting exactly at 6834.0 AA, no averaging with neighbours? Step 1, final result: 1.33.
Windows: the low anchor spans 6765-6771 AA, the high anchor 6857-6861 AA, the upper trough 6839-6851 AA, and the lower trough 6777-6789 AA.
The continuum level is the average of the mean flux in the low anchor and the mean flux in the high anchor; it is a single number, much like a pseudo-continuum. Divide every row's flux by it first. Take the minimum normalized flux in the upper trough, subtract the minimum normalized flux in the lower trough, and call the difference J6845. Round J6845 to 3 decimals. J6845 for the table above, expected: -0.013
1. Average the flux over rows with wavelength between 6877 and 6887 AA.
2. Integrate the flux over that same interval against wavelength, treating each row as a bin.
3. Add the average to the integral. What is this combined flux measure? 165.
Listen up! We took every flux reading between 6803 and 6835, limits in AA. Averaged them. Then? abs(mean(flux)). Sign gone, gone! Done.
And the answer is 15.14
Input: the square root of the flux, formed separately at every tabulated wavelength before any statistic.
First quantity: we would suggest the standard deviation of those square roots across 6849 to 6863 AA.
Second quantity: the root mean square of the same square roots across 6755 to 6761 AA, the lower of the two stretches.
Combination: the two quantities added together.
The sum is 3.96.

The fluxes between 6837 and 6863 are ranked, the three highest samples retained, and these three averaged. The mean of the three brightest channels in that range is 15.3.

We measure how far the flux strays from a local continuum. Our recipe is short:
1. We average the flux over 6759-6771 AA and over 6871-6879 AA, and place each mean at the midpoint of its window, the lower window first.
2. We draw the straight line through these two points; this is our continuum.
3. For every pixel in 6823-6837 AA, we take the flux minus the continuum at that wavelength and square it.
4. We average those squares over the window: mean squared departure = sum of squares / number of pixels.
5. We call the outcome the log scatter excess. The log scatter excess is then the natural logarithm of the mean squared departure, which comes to -3.49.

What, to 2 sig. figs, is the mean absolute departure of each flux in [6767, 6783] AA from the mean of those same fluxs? 0.094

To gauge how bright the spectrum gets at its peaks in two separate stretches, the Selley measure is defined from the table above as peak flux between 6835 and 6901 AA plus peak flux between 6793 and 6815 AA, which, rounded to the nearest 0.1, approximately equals 31.2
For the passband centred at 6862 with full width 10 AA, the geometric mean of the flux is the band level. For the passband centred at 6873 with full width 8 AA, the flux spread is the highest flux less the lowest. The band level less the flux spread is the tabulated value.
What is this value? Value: 13.7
